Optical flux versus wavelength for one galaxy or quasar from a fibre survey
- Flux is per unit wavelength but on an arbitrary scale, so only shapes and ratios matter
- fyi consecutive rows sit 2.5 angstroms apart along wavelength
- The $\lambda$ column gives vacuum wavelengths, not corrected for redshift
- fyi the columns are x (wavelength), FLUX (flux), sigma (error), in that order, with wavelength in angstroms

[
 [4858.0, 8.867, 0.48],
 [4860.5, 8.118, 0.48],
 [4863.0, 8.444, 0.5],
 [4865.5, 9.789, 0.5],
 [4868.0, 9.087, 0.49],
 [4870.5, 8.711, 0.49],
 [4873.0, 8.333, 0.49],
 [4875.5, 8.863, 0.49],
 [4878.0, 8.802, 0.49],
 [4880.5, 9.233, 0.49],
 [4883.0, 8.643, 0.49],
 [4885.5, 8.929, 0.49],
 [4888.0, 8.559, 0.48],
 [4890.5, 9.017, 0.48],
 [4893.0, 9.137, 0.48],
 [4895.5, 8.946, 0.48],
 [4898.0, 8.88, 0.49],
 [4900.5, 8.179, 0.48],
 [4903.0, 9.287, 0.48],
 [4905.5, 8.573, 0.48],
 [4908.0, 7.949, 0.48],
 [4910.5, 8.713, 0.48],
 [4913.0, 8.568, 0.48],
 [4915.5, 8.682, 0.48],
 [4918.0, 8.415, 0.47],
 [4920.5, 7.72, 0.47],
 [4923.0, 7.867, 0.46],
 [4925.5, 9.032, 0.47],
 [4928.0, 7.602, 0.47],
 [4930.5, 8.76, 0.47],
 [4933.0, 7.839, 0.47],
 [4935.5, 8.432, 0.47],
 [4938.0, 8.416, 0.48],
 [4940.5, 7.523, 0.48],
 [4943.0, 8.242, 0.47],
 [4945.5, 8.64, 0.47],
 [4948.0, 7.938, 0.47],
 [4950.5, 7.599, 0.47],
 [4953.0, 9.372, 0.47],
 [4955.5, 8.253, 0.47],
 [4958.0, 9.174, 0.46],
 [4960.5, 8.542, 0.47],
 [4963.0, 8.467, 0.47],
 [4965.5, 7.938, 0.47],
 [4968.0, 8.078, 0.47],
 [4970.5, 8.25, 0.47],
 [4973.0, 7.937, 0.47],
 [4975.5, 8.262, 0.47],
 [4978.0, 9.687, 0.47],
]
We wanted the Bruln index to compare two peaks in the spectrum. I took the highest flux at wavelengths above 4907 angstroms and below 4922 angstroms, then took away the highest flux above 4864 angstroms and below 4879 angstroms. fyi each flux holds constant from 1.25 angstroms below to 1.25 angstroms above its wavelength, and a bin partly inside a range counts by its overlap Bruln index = -1.08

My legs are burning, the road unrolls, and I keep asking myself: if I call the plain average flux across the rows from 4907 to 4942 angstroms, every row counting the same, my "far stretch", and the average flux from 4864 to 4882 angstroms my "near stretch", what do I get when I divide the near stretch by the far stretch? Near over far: 1.09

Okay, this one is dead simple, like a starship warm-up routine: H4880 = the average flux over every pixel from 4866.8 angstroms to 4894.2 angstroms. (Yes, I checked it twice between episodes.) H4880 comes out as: 8.85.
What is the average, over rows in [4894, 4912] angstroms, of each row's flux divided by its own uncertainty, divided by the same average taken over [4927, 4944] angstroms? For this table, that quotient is 1.05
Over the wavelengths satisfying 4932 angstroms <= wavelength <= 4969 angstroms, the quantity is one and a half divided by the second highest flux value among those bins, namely 0.164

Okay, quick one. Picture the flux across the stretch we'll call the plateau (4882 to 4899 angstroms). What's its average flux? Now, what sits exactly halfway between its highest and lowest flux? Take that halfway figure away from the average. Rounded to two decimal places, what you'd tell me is 0.03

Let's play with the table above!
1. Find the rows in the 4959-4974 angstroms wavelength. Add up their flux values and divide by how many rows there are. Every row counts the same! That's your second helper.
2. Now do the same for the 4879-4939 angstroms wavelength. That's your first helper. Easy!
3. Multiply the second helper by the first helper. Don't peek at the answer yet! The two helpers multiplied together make 70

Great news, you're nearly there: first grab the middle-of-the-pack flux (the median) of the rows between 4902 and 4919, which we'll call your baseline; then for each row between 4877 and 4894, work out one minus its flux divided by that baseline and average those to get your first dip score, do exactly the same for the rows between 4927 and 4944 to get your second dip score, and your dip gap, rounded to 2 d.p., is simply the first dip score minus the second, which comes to -0.09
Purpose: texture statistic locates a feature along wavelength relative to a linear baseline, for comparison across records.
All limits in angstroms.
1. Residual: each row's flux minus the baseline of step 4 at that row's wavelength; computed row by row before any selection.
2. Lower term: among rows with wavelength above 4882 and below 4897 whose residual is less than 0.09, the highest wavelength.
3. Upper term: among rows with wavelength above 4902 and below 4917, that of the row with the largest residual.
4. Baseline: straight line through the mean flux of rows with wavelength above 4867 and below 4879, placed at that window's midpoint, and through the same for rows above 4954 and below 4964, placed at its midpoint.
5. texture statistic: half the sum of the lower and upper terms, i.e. 4895.5 angstroms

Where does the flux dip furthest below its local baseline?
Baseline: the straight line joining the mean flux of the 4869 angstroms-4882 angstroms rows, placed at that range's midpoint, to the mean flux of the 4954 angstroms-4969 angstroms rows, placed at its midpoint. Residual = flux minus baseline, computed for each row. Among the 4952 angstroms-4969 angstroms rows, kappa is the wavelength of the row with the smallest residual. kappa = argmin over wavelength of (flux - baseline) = 4965.5 angstroms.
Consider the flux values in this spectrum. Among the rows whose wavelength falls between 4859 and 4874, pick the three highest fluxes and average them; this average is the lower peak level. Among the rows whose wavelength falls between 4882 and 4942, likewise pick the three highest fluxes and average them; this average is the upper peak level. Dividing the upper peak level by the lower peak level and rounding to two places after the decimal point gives 1.00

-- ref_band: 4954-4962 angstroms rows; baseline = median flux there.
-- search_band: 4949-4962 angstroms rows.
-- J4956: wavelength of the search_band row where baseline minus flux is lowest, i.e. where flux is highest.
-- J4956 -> 4953.0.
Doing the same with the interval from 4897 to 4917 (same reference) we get 4903.0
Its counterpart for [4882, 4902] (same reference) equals 4893.0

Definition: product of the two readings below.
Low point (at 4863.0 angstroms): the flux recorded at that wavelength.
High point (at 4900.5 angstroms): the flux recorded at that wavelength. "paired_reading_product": 69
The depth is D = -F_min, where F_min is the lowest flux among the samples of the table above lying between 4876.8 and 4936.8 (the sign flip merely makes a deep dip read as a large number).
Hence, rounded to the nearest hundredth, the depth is -7.60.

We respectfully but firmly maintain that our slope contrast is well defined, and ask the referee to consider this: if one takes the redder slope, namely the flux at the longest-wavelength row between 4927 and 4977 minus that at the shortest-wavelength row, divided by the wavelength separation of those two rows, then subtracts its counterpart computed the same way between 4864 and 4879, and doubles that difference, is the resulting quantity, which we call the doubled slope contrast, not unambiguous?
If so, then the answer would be 0.19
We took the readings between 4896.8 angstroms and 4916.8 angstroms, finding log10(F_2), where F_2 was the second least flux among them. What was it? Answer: 0.91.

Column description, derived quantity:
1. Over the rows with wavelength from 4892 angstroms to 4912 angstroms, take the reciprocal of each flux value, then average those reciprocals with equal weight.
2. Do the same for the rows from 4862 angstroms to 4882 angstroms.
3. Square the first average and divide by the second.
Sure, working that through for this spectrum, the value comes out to 0.118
